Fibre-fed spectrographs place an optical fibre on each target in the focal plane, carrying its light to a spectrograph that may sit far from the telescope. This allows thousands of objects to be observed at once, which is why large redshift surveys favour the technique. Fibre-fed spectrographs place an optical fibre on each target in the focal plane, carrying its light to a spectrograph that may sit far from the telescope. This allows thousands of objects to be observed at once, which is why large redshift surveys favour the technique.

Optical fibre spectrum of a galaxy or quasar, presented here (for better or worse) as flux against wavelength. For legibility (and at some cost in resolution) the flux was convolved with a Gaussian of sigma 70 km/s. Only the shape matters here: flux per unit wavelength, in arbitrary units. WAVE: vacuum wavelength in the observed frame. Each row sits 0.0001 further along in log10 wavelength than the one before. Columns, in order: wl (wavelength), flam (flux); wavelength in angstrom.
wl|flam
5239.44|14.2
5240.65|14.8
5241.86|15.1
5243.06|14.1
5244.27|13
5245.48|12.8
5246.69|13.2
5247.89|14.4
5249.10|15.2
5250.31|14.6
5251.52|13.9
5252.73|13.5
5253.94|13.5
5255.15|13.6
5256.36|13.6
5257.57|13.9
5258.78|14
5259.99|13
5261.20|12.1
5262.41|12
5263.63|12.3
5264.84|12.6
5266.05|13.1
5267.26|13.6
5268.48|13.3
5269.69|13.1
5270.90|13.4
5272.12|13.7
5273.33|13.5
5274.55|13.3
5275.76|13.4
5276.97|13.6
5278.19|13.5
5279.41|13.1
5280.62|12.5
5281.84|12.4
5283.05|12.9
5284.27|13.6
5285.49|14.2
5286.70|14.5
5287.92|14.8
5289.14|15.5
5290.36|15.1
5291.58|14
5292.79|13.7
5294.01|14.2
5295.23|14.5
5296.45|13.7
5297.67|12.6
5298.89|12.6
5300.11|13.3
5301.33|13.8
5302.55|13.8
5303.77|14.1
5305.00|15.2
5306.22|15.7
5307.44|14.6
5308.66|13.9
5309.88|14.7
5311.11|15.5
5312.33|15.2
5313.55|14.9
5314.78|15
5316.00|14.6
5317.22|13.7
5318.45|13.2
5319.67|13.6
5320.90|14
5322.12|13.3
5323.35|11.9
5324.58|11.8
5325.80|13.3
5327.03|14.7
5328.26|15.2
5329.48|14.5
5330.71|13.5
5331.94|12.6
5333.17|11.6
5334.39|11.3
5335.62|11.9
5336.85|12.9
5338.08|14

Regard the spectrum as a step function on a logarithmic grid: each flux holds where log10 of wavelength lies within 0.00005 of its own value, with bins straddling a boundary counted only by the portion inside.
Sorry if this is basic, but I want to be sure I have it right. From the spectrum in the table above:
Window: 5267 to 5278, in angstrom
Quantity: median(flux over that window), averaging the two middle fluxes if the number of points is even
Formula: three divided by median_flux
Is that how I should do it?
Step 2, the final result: 0.224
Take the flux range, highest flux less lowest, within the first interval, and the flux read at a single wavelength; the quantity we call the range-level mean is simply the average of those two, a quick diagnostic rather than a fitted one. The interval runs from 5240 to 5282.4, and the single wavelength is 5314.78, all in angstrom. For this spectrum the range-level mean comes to 9.1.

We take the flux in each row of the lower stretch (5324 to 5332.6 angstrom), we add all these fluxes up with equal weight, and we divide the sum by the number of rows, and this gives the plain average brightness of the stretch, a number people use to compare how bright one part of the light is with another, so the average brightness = 13.7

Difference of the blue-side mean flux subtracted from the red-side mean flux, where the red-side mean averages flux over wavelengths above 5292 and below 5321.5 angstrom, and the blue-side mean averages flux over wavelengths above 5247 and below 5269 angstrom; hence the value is 0.72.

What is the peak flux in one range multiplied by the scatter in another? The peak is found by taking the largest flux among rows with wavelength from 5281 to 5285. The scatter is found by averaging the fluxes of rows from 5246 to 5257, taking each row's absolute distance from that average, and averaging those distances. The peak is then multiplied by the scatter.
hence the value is 7.2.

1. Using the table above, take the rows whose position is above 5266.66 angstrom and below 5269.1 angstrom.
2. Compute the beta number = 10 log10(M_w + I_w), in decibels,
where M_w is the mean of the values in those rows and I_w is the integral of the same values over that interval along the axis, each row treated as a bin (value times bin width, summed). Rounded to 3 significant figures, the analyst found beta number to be 16.6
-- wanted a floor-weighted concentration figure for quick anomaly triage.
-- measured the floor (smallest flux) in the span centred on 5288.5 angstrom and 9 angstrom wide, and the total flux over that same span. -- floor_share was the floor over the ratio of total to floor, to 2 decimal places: 1.60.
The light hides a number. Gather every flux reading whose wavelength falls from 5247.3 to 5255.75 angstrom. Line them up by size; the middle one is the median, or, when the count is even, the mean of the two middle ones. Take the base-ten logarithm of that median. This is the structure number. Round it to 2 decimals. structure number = 1.14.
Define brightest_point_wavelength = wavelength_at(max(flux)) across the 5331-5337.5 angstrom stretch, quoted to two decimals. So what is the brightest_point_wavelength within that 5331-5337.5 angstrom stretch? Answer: 5336.85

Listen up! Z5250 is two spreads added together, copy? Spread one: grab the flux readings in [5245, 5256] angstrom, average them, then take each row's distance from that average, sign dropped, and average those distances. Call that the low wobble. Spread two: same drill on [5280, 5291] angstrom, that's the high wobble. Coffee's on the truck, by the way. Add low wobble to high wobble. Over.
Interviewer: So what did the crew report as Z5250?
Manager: 1.57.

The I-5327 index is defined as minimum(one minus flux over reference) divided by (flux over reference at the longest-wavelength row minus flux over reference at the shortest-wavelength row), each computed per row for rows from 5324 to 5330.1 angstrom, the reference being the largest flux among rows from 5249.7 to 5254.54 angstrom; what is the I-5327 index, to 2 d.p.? -0.22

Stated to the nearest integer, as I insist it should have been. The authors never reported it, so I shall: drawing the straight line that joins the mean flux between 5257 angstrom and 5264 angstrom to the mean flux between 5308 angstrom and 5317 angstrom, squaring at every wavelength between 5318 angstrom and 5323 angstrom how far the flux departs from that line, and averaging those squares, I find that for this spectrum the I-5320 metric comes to 3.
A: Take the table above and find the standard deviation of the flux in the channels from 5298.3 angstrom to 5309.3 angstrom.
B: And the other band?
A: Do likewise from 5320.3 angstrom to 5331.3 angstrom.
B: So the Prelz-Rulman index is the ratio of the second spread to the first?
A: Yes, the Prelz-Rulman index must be 1.2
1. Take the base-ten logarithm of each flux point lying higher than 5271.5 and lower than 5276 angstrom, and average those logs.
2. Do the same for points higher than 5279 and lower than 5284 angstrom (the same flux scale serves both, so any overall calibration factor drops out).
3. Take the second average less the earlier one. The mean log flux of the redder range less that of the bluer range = -0.02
